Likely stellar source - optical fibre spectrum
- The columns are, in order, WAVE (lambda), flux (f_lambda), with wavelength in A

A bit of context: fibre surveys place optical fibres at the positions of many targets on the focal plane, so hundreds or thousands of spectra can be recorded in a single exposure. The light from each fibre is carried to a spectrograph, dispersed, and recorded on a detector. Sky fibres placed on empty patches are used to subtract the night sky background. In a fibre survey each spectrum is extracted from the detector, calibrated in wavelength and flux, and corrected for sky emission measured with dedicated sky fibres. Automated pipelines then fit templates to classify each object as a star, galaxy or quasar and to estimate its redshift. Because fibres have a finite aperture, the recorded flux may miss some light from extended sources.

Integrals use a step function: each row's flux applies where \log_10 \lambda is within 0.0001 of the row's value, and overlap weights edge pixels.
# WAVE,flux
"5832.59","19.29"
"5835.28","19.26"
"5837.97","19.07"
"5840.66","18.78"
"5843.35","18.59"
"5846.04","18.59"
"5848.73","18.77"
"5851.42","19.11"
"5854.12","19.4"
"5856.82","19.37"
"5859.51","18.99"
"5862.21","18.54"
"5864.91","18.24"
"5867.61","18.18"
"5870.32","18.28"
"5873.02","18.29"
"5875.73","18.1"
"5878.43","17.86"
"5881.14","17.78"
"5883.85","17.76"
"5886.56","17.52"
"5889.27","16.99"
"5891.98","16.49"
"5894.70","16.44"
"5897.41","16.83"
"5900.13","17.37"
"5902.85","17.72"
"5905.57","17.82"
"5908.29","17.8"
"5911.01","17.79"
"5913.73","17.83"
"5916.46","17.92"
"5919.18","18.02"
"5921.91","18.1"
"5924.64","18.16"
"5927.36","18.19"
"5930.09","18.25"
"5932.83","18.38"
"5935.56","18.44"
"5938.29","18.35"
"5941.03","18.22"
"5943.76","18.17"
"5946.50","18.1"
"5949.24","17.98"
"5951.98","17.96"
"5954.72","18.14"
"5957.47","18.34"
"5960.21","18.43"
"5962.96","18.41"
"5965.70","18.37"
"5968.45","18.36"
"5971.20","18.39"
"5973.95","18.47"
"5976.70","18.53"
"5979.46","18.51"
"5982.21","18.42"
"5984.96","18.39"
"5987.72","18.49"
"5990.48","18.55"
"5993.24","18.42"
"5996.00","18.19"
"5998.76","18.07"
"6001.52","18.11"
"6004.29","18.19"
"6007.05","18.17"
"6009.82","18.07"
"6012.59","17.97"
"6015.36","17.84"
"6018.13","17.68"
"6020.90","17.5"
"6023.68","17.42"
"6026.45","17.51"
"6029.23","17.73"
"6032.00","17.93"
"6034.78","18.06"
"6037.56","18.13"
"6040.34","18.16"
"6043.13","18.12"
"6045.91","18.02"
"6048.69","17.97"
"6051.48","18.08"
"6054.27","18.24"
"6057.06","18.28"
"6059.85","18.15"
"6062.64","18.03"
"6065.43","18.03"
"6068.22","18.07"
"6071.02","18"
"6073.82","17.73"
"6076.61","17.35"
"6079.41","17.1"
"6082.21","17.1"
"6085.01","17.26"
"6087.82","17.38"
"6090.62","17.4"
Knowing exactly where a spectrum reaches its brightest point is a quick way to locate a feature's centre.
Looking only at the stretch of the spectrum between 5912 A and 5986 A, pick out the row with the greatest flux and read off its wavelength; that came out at 5976.70 A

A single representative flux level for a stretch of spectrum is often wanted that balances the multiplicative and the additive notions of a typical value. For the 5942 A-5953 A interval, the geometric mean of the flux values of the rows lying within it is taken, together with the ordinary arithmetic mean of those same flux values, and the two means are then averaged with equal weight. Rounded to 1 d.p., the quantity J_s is 18.1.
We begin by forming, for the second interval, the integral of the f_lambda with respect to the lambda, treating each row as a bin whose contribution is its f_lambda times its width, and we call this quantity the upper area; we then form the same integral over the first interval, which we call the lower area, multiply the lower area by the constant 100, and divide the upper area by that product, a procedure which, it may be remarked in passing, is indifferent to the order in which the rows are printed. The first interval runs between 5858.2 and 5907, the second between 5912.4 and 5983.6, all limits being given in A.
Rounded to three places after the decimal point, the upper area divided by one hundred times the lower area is 0.015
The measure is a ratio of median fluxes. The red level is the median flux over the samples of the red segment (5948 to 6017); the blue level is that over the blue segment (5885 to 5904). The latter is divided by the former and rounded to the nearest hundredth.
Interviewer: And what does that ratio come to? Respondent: 0.93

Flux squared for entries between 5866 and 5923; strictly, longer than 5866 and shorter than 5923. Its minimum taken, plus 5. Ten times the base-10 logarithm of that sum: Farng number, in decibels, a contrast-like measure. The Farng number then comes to 24.40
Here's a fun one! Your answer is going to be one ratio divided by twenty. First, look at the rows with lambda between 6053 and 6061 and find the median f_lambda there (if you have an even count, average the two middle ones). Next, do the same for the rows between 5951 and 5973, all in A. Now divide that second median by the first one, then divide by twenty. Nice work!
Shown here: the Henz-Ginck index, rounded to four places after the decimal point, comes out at 0.0503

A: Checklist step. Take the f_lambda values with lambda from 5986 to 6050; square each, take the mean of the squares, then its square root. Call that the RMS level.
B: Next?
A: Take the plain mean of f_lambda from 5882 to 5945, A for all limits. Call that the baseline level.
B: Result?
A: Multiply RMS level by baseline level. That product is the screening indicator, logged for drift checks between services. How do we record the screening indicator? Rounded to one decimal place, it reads 320.0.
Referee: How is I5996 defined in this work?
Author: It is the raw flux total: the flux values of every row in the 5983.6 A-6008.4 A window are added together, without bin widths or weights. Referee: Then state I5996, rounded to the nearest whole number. 165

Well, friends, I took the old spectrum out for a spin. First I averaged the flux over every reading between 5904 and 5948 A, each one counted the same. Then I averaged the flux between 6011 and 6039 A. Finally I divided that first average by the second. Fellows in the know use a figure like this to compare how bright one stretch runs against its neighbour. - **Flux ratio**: 1.02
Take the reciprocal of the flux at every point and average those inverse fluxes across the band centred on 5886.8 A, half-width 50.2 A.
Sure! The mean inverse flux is 0.0553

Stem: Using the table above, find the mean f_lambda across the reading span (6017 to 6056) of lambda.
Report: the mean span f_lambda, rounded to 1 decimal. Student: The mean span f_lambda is 17.9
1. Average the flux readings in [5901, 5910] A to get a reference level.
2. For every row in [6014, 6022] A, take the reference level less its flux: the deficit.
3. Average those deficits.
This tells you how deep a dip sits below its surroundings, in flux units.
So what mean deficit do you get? 0.1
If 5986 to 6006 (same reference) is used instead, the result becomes -0.5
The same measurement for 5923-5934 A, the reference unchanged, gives -0.5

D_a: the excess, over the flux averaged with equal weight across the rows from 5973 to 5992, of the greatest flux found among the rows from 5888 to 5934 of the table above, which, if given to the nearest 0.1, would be -0.1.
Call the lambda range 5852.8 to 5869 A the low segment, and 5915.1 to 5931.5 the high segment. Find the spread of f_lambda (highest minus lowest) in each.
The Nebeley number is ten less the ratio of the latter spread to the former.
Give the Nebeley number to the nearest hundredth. 9.73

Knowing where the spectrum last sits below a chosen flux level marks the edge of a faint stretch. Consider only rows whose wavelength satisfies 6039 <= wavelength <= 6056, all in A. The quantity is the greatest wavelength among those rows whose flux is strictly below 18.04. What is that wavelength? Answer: 6048.69 A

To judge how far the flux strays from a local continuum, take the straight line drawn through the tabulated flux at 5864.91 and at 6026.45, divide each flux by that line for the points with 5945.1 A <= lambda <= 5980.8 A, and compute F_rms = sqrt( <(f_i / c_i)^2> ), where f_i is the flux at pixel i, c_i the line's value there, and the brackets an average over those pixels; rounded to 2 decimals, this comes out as 1.03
